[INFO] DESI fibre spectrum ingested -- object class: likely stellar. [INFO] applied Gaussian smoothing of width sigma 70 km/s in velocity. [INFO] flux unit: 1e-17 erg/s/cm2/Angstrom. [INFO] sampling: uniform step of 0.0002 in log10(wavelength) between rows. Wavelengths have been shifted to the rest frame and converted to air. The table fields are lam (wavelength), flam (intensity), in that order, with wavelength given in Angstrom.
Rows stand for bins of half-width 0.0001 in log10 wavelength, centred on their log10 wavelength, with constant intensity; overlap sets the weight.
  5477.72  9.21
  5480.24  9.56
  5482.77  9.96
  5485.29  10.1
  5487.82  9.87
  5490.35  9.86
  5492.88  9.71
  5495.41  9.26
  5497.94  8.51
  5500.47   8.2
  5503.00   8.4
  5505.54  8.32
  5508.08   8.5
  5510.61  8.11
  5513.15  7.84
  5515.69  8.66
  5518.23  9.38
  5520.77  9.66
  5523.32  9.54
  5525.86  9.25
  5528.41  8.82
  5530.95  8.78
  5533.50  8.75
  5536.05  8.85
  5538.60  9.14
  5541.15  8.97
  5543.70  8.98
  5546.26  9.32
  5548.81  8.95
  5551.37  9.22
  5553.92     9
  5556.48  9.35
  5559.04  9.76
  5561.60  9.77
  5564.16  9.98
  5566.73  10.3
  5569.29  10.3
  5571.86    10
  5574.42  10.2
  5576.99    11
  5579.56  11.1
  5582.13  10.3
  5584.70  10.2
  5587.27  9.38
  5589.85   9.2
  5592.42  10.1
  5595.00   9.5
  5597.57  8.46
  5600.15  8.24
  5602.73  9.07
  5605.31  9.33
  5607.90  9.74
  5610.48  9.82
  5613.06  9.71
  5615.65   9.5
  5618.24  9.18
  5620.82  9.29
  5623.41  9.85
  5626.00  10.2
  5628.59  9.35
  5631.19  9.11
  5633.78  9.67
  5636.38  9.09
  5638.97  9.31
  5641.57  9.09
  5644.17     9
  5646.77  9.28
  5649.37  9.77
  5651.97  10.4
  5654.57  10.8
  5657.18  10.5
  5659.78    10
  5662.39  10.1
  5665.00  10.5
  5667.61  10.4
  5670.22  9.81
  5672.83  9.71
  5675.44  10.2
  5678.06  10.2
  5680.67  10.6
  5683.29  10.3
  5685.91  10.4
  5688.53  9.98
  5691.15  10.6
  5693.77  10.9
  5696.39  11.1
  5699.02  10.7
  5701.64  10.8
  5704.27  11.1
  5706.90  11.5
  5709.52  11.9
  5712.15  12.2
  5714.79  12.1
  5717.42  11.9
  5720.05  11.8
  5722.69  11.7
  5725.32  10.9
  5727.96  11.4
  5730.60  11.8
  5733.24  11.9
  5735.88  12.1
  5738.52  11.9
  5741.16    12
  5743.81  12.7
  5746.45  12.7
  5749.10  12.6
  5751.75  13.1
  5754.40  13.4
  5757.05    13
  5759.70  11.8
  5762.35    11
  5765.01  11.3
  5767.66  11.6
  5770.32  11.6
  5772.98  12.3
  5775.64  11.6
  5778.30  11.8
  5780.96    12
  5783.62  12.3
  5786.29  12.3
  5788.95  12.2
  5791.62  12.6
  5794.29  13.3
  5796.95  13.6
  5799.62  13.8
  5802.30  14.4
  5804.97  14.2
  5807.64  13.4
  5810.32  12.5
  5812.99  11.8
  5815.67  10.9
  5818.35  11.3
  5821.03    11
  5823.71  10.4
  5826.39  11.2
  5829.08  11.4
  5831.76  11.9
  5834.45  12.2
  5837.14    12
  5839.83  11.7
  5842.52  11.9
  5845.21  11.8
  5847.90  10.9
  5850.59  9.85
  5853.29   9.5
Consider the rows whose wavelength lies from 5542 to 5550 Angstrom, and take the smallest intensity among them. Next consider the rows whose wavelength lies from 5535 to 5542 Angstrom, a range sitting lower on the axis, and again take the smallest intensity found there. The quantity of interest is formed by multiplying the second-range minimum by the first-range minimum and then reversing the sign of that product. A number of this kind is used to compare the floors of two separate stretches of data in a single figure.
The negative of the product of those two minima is -79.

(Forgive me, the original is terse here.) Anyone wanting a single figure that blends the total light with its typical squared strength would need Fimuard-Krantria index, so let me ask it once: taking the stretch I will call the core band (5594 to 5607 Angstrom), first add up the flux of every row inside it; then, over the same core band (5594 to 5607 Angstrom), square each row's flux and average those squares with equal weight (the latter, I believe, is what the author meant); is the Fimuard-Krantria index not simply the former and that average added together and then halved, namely 62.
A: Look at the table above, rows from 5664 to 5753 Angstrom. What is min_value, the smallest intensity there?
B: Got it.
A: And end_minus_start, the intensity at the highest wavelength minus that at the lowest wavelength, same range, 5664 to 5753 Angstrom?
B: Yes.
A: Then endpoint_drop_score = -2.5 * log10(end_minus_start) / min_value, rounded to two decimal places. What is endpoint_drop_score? -0.11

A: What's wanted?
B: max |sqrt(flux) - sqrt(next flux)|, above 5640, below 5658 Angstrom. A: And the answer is 0.10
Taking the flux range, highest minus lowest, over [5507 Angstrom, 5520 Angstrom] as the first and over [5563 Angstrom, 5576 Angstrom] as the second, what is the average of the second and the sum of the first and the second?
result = 1.1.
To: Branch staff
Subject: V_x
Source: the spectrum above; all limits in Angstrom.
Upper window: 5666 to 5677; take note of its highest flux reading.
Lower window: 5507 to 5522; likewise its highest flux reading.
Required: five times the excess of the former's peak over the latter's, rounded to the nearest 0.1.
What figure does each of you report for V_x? 3.7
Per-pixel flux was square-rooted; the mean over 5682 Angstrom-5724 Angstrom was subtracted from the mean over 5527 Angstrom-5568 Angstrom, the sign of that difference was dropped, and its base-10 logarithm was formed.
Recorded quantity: -0.52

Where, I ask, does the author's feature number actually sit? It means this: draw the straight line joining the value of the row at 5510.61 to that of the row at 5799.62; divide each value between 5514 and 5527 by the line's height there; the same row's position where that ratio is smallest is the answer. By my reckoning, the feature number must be 5515.69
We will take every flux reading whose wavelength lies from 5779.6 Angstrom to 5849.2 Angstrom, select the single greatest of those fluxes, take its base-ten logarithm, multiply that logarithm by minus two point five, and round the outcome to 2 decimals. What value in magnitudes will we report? -2.90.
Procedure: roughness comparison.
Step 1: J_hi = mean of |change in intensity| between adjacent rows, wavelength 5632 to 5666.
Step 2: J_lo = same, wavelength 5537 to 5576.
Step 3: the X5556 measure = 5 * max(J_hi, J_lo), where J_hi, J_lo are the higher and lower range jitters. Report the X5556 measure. 1.75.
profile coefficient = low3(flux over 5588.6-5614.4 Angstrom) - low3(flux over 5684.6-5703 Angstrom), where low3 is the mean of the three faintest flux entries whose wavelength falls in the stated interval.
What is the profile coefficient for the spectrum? -1.74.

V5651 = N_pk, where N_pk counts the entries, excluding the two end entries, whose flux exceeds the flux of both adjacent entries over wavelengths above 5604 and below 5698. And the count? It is 8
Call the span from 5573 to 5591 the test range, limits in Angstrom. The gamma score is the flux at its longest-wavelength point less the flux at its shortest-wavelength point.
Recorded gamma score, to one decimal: -1.0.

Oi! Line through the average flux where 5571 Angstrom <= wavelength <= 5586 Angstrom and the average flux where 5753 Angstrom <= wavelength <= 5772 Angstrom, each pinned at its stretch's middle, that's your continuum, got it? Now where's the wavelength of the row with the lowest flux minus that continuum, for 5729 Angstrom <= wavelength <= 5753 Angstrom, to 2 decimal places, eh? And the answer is 5730.60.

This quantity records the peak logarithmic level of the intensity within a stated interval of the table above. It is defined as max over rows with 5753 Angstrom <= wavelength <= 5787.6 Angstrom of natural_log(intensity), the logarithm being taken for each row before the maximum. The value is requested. 2.60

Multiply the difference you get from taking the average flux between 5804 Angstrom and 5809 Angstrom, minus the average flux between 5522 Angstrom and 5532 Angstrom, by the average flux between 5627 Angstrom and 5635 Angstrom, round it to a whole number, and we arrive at 44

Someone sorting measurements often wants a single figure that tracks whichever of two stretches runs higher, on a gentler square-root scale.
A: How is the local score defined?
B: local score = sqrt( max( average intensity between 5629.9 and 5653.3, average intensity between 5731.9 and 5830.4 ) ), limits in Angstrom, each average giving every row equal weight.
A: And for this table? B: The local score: 3.50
